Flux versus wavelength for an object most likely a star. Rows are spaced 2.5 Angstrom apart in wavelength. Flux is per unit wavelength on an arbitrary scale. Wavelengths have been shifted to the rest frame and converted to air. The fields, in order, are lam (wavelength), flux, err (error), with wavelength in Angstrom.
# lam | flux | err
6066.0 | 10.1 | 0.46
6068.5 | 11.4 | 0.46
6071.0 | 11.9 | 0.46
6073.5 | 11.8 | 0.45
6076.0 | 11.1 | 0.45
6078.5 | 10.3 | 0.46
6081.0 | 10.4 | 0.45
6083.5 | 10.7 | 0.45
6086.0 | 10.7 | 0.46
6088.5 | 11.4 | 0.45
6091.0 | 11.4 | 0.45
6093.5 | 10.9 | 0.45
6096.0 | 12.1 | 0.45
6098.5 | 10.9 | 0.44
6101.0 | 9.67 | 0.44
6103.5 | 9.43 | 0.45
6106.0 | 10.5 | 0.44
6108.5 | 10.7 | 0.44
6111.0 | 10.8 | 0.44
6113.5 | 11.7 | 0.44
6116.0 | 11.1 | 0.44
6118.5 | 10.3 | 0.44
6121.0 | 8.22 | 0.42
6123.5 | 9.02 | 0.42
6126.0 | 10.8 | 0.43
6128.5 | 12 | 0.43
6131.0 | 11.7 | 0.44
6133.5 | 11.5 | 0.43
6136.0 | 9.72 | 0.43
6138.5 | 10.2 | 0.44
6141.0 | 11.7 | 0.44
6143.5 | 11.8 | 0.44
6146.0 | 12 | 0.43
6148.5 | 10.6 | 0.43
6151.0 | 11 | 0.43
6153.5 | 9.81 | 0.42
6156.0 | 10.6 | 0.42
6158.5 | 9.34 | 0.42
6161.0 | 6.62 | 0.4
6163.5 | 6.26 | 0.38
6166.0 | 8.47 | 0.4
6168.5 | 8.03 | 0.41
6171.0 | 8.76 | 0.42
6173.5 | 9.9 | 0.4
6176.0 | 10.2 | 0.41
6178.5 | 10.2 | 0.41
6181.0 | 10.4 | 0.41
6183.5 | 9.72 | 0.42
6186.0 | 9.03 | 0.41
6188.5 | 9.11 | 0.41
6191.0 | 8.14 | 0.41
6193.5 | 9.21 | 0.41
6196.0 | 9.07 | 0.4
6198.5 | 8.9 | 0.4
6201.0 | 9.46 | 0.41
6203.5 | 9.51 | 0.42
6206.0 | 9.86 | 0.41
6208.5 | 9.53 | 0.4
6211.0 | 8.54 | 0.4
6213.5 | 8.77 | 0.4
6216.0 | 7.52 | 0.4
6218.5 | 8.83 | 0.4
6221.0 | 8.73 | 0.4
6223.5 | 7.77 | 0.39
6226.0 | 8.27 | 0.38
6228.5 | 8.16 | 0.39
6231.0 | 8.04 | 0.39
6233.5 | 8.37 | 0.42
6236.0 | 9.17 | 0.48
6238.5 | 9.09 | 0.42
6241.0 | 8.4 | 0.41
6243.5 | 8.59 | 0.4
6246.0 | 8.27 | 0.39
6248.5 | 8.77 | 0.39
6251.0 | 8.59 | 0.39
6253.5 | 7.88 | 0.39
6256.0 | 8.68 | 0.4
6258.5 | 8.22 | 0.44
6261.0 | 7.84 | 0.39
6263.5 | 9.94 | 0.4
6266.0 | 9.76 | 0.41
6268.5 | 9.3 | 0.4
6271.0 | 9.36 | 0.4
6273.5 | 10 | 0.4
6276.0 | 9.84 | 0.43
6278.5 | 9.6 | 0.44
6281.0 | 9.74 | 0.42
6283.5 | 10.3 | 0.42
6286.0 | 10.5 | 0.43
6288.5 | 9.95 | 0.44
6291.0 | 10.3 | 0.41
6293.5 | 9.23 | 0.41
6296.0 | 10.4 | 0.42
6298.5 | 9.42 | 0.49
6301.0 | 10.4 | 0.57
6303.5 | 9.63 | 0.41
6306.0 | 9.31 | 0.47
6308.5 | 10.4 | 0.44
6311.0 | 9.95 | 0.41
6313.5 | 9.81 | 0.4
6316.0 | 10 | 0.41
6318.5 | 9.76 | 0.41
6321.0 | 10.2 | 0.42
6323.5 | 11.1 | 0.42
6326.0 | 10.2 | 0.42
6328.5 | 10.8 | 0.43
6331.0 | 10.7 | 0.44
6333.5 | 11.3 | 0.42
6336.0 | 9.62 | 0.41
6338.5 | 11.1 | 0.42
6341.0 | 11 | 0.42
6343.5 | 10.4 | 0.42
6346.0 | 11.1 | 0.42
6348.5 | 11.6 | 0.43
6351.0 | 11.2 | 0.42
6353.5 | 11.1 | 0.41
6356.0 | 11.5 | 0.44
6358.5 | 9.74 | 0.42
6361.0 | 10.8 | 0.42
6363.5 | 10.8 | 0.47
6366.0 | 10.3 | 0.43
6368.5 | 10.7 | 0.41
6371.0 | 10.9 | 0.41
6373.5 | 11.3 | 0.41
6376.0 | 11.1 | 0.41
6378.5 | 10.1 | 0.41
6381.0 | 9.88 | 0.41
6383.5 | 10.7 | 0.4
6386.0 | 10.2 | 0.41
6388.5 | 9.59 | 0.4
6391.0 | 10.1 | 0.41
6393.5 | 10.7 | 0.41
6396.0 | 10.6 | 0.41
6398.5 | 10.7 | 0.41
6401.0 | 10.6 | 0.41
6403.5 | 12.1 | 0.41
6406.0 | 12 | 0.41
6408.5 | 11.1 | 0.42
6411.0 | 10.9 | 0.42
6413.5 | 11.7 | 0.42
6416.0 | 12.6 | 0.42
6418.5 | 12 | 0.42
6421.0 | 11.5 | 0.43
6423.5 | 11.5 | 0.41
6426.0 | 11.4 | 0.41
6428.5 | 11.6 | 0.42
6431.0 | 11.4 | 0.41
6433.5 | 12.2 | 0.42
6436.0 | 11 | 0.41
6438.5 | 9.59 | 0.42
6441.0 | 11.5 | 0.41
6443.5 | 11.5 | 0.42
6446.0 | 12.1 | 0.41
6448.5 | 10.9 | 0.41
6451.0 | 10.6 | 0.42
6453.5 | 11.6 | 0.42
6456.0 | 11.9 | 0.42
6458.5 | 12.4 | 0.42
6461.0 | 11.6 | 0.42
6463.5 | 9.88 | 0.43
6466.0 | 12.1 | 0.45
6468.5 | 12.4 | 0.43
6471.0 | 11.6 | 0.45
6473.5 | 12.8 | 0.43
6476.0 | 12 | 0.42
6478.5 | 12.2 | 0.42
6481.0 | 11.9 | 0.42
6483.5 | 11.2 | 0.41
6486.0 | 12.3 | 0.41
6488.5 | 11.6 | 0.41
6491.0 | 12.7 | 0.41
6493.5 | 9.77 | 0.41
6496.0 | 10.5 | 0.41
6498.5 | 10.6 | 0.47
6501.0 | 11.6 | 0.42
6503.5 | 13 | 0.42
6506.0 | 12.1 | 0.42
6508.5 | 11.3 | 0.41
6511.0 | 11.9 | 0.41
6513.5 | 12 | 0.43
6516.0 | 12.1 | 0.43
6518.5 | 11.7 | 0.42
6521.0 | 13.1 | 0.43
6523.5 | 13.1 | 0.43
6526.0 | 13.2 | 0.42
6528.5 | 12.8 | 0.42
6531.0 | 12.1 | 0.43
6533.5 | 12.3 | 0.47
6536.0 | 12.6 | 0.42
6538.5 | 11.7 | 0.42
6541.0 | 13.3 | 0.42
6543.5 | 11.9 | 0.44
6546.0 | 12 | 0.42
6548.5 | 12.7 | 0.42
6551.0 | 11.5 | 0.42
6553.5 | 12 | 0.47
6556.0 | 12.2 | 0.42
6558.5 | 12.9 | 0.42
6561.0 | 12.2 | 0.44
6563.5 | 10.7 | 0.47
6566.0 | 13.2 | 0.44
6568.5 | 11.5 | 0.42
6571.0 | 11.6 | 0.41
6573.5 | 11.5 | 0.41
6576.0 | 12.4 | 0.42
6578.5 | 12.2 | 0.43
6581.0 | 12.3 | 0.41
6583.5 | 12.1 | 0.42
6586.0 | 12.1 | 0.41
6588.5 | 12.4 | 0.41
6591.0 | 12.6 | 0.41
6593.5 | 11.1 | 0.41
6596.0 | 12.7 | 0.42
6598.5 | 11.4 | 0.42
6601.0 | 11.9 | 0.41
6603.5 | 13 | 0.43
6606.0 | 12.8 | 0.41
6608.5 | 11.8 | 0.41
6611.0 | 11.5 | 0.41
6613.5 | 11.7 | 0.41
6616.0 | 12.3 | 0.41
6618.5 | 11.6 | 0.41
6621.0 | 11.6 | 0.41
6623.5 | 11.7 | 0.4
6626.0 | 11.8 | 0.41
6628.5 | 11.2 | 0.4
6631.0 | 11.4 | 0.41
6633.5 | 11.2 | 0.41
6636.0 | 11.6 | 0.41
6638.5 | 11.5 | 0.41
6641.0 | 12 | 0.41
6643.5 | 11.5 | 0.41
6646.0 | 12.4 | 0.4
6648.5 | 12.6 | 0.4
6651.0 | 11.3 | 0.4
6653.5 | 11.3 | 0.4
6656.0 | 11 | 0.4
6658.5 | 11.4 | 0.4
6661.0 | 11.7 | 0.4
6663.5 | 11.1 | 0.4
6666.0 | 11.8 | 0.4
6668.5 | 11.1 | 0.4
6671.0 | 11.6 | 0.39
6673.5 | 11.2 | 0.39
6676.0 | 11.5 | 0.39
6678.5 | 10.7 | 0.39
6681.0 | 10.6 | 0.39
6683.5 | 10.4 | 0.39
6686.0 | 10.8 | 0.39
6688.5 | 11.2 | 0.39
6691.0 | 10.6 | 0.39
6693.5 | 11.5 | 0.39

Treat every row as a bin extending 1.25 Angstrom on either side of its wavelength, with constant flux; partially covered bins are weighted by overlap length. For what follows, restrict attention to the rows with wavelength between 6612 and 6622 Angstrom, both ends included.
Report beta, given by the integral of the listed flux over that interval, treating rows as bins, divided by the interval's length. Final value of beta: 11.8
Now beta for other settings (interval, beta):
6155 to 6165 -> 8.2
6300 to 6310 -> 9.9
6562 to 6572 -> 11.8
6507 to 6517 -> 11.8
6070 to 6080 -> 11.2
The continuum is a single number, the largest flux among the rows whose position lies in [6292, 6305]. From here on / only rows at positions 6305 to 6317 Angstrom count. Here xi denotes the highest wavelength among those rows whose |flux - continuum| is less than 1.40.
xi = 6316.0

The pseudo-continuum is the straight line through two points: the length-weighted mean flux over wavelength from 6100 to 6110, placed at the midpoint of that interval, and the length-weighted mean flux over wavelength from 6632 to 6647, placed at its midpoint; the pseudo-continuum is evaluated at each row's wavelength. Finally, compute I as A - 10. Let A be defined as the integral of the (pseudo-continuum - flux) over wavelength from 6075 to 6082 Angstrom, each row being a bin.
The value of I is -14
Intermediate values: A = -4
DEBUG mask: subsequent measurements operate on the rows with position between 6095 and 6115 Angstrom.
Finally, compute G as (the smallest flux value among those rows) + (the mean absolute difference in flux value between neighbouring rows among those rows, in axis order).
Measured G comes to 10.1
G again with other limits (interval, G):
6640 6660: 11.5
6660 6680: 11.3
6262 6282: 9.6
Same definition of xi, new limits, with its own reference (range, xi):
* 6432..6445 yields 6443.5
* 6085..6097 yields 6093.5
